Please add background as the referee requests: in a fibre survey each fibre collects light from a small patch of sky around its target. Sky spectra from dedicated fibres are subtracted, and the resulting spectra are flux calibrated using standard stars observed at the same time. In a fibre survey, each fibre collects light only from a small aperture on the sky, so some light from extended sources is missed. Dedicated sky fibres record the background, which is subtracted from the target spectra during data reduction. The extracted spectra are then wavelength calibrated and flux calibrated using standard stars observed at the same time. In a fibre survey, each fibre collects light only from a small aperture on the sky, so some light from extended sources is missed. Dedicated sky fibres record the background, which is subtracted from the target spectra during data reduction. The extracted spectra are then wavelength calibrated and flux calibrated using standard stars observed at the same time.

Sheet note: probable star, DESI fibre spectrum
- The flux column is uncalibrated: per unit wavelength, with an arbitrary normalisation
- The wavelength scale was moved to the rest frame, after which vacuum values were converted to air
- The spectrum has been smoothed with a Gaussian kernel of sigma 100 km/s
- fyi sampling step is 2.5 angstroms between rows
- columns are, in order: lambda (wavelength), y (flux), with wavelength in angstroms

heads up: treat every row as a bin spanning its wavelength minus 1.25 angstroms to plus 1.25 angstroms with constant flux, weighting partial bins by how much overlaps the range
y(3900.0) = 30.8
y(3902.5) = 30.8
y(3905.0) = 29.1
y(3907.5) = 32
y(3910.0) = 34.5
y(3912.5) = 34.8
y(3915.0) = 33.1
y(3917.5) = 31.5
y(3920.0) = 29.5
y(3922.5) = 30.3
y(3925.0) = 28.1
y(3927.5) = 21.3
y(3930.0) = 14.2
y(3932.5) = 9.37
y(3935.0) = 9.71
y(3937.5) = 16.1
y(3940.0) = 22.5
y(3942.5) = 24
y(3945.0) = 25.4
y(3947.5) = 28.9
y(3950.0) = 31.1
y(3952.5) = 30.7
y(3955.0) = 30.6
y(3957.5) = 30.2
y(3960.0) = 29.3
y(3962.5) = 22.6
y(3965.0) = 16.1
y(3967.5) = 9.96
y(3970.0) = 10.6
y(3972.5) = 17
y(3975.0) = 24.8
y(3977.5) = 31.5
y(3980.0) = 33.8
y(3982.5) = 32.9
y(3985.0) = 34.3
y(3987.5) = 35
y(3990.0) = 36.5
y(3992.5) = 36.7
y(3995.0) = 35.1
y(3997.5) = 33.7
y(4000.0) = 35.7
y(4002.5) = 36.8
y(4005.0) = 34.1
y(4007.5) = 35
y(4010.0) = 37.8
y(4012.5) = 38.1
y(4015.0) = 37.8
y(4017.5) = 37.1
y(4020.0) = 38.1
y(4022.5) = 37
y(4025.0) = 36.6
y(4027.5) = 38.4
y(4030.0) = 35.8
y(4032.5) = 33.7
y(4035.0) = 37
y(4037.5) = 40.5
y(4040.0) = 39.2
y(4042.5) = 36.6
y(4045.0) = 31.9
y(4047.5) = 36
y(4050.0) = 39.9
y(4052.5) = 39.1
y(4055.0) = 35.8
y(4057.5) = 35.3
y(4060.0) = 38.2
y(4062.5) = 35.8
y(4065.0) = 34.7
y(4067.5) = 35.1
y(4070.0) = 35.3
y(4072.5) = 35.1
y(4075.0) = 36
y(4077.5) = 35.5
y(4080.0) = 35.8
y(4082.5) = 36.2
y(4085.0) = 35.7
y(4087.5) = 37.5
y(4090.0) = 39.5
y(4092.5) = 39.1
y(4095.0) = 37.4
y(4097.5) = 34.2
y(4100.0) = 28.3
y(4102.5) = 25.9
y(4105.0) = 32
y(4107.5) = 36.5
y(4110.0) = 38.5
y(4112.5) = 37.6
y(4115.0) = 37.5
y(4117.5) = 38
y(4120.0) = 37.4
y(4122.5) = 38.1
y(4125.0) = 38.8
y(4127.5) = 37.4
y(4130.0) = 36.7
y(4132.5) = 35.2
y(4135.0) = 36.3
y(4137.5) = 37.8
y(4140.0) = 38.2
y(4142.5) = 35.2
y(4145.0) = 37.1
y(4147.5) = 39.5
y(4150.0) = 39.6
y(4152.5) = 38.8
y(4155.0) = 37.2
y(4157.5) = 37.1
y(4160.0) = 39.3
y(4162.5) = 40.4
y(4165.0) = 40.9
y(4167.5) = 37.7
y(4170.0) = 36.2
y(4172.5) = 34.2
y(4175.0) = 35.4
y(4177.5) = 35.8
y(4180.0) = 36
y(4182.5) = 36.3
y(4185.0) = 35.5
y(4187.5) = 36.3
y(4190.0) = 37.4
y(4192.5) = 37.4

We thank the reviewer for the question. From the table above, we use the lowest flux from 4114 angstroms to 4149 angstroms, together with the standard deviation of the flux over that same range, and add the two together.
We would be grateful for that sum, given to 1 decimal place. 36.4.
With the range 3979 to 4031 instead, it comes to 34.5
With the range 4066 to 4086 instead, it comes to 35.5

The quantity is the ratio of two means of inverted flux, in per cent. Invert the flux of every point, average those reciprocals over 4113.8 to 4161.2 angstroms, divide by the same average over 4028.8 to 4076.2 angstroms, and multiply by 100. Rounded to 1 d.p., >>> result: 96.4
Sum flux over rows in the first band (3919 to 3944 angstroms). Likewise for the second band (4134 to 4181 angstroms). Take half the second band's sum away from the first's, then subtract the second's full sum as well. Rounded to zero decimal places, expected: -864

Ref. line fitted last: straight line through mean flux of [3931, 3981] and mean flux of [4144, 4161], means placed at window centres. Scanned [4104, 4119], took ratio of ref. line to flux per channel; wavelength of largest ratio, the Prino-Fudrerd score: 4105.0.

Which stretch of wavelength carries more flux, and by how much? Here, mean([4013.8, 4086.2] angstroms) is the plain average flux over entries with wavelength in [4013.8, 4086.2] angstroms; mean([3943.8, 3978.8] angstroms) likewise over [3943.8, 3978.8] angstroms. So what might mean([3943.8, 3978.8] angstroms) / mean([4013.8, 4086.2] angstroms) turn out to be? 0.66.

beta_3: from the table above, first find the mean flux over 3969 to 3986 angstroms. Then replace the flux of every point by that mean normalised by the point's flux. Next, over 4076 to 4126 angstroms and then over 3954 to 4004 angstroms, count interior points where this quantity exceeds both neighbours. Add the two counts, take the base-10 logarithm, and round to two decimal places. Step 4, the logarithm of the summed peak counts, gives 0.85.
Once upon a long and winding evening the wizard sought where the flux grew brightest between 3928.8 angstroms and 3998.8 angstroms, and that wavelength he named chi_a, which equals 3992.5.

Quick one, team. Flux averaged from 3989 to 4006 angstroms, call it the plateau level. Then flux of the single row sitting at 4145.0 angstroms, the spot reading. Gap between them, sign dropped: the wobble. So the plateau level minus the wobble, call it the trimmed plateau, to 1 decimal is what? 33.9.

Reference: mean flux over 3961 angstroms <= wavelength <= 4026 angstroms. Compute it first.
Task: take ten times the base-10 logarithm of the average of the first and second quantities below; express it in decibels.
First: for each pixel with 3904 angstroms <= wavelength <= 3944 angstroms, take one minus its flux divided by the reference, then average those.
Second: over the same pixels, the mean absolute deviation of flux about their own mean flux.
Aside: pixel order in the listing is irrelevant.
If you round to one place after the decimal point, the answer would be 5.7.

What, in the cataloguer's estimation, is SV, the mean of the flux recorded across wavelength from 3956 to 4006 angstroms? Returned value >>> 29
